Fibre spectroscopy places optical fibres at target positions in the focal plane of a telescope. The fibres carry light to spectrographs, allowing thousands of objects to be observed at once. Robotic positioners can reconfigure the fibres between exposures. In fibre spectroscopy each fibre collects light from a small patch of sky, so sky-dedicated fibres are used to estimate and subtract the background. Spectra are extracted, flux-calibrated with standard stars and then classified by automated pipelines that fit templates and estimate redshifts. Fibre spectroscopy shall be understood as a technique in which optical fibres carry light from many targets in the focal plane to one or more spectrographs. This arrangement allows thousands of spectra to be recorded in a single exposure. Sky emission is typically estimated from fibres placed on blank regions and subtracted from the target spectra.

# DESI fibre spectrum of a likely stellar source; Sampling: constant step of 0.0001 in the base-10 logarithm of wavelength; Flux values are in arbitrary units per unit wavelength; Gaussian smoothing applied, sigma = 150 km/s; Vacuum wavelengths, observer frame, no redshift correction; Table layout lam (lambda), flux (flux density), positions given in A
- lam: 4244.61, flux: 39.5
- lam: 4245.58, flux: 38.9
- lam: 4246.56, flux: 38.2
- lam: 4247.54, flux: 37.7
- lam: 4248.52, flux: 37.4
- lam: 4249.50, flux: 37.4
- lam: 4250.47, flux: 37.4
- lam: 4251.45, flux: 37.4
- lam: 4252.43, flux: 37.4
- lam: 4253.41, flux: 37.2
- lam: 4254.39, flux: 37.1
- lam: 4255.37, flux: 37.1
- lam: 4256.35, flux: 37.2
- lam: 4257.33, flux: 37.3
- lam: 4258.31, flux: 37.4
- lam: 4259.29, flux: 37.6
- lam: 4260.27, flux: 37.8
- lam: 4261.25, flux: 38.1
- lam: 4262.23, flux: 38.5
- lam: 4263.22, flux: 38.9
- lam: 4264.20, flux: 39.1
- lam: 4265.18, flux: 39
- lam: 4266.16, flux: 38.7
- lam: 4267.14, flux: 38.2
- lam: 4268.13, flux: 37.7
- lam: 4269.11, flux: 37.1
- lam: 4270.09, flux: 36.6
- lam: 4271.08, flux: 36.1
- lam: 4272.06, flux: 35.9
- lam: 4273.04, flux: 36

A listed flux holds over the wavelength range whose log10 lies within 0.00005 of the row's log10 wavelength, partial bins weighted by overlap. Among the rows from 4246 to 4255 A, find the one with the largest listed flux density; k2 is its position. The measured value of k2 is 4246.56 A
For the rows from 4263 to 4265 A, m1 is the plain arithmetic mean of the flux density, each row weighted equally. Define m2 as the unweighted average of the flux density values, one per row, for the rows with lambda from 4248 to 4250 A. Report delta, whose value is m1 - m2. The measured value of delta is 1.6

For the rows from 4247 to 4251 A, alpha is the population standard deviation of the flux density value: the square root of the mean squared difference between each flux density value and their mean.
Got 0.13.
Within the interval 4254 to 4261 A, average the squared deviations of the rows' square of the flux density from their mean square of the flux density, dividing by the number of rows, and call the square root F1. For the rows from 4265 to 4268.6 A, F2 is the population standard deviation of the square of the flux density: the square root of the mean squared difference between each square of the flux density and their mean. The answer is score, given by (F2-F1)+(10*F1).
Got 202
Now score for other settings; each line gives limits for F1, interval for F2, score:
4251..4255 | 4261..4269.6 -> 135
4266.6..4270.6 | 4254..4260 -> 420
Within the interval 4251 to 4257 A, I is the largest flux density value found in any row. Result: 37.4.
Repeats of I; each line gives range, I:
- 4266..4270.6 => 38.7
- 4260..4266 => 39.1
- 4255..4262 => 38.1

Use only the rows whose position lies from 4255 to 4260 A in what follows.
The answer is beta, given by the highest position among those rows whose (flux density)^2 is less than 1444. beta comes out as 4259.29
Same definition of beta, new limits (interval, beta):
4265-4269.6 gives 4269.11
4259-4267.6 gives 4260.27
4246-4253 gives 4252.43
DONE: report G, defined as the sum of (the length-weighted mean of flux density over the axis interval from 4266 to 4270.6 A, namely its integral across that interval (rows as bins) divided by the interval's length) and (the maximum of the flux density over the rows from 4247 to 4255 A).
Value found 75.2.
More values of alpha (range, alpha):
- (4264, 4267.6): 0.35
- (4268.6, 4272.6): 0.47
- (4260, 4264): 0.41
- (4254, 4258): 0.08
